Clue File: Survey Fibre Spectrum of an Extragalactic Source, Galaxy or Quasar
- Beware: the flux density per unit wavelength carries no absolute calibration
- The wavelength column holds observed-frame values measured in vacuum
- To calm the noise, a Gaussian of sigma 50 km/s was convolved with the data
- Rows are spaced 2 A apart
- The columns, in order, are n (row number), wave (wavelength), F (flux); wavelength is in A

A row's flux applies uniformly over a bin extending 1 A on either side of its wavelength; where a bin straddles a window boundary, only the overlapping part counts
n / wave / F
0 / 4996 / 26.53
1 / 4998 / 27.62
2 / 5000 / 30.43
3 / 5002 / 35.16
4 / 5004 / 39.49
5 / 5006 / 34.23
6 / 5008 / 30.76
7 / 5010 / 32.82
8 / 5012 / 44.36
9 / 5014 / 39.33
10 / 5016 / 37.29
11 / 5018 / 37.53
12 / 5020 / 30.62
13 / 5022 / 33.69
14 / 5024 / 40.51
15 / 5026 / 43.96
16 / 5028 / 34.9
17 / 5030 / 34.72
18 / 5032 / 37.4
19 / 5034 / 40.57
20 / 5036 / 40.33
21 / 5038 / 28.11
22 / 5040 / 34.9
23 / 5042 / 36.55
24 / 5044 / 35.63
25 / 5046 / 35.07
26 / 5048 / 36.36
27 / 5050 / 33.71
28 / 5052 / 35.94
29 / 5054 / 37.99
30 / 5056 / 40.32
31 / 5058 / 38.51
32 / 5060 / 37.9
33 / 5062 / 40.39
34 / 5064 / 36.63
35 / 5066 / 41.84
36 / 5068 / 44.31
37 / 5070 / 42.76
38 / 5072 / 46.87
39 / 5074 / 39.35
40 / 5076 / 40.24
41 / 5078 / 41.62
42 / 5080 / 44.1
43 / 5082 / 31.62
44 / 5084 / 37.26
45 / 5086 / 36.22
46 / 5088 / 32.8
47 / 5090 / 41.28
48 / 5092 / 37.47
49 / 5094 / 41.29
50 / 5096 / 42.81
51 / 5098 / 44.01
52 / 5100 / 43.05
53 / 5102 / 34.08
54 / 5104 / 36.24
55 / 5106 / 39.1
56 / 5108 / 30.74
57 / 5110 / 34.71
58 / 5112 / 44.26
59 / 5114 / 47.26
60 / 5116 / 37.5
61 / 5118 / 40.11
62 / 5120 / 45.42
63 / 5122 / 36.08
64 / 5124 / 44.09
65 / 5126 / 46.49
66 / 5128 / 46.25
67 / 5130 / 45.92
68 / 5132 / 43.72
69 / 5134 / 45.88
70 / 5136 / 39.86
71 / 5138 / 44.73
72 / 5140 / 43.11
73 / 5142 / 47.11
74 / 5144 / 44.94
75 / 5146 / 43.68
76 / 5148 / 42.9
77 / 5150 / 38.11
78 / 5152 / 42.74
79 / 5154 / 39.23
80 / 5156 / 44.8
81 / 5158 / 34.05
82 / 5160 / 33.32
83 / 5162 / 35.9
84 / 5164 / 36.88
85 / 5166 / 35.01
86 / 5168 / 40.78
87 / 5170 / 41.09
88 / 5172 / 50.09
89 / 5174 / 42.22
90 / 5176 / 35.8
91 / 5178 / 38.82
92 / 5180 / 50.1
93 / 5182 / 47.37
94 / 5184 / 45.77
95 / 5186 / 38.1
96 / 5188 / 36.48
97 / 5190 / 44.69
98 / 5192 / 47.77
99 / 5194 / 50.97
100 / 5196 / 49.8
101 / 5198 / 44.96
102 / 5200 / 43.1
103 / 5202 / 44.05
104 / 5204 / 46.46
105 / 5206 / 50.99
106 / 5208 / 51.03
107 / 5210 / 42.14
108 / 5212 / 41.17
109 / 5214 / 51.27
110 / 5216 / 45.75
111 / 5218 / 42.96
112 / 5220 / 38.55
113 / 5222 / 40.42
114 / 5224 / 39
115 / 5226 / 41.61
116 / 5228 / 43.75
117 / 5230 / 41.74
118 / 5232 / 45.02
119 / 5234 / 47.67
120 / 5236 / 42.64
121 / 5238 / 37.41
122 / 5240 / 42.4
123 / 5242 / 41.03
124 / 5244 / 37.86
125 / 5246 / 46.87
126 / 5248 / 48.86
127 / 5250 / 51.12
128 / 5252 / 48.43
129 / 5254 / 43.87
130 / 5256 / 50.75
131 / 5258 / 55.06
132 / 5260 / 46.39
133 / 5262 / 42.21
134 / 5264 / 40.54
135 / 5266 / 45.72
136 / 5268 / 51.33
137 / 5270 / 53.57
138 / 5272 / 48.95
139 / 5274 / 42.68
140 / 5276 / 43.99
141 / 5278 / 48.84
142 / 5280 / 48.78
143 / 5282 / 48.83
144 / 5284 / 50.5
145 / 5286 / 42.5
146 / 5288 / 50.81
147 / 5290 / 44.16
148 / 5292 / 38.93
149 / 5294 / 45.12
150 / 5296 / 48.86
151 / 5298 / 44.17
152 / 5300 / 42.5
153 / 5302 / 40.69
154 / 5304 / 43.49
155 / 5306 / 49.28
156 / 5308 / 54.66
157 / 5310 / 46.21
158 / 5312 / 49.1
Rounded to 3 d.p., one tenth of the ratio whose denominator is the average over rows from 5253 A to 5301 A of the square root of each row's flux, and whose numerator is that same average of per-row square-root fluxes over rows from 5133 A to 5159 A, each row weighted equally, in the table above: 0.095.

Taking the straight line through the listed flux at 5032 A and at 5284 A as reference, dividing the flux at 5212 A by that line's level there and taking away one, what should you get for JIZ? -0.12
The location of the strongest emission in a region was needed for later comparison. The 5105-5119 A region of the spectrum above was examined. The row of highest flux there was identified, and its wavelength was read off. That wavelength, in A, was 5114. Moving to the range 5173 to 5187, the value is 5180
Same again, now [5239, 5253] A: 5250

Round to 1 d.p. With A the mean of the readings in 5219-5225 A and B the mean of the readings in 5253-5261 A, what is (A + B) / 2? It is 44.2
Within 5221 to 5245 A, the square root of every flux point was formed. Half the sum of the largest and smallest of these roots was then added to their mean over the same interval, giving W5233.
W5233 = 13.0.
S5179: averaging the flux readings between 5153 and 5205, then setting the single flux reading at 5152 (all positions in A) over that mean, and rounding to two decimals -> 1.01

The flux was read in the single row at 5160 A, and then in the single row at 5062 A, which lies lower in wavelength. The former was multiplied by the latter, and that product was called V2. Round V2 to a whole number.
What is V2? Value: 1346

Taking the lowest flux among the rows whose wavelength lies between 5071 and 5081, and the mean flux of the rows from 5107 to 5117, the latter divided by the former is 0.99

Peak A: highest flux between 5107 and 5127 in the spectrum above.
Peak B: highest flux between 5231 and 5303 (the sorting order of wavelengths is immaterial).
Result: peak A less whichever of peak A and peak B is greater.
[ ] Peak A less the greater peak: -7.8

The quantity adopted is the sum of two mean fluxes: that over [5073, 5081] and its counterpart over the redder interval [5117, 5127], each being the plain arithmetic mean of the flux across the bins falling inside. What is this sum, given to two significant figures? 84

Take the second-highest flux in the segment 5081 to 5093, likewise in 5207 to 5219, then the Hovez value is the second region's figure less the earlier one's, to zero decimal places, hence 14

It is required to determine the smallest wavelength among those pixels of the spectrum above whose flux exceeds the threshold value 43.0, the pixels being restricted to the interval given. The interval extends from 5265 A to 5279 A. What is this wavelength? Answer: 5266 A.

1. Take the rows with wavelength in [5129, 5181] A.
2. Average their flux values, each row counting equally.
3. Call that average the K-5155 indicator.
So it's 42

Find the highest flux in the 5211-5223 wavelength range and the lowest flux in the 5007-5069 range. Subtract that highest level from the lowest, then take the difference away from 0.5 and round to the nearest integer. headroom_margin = 24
